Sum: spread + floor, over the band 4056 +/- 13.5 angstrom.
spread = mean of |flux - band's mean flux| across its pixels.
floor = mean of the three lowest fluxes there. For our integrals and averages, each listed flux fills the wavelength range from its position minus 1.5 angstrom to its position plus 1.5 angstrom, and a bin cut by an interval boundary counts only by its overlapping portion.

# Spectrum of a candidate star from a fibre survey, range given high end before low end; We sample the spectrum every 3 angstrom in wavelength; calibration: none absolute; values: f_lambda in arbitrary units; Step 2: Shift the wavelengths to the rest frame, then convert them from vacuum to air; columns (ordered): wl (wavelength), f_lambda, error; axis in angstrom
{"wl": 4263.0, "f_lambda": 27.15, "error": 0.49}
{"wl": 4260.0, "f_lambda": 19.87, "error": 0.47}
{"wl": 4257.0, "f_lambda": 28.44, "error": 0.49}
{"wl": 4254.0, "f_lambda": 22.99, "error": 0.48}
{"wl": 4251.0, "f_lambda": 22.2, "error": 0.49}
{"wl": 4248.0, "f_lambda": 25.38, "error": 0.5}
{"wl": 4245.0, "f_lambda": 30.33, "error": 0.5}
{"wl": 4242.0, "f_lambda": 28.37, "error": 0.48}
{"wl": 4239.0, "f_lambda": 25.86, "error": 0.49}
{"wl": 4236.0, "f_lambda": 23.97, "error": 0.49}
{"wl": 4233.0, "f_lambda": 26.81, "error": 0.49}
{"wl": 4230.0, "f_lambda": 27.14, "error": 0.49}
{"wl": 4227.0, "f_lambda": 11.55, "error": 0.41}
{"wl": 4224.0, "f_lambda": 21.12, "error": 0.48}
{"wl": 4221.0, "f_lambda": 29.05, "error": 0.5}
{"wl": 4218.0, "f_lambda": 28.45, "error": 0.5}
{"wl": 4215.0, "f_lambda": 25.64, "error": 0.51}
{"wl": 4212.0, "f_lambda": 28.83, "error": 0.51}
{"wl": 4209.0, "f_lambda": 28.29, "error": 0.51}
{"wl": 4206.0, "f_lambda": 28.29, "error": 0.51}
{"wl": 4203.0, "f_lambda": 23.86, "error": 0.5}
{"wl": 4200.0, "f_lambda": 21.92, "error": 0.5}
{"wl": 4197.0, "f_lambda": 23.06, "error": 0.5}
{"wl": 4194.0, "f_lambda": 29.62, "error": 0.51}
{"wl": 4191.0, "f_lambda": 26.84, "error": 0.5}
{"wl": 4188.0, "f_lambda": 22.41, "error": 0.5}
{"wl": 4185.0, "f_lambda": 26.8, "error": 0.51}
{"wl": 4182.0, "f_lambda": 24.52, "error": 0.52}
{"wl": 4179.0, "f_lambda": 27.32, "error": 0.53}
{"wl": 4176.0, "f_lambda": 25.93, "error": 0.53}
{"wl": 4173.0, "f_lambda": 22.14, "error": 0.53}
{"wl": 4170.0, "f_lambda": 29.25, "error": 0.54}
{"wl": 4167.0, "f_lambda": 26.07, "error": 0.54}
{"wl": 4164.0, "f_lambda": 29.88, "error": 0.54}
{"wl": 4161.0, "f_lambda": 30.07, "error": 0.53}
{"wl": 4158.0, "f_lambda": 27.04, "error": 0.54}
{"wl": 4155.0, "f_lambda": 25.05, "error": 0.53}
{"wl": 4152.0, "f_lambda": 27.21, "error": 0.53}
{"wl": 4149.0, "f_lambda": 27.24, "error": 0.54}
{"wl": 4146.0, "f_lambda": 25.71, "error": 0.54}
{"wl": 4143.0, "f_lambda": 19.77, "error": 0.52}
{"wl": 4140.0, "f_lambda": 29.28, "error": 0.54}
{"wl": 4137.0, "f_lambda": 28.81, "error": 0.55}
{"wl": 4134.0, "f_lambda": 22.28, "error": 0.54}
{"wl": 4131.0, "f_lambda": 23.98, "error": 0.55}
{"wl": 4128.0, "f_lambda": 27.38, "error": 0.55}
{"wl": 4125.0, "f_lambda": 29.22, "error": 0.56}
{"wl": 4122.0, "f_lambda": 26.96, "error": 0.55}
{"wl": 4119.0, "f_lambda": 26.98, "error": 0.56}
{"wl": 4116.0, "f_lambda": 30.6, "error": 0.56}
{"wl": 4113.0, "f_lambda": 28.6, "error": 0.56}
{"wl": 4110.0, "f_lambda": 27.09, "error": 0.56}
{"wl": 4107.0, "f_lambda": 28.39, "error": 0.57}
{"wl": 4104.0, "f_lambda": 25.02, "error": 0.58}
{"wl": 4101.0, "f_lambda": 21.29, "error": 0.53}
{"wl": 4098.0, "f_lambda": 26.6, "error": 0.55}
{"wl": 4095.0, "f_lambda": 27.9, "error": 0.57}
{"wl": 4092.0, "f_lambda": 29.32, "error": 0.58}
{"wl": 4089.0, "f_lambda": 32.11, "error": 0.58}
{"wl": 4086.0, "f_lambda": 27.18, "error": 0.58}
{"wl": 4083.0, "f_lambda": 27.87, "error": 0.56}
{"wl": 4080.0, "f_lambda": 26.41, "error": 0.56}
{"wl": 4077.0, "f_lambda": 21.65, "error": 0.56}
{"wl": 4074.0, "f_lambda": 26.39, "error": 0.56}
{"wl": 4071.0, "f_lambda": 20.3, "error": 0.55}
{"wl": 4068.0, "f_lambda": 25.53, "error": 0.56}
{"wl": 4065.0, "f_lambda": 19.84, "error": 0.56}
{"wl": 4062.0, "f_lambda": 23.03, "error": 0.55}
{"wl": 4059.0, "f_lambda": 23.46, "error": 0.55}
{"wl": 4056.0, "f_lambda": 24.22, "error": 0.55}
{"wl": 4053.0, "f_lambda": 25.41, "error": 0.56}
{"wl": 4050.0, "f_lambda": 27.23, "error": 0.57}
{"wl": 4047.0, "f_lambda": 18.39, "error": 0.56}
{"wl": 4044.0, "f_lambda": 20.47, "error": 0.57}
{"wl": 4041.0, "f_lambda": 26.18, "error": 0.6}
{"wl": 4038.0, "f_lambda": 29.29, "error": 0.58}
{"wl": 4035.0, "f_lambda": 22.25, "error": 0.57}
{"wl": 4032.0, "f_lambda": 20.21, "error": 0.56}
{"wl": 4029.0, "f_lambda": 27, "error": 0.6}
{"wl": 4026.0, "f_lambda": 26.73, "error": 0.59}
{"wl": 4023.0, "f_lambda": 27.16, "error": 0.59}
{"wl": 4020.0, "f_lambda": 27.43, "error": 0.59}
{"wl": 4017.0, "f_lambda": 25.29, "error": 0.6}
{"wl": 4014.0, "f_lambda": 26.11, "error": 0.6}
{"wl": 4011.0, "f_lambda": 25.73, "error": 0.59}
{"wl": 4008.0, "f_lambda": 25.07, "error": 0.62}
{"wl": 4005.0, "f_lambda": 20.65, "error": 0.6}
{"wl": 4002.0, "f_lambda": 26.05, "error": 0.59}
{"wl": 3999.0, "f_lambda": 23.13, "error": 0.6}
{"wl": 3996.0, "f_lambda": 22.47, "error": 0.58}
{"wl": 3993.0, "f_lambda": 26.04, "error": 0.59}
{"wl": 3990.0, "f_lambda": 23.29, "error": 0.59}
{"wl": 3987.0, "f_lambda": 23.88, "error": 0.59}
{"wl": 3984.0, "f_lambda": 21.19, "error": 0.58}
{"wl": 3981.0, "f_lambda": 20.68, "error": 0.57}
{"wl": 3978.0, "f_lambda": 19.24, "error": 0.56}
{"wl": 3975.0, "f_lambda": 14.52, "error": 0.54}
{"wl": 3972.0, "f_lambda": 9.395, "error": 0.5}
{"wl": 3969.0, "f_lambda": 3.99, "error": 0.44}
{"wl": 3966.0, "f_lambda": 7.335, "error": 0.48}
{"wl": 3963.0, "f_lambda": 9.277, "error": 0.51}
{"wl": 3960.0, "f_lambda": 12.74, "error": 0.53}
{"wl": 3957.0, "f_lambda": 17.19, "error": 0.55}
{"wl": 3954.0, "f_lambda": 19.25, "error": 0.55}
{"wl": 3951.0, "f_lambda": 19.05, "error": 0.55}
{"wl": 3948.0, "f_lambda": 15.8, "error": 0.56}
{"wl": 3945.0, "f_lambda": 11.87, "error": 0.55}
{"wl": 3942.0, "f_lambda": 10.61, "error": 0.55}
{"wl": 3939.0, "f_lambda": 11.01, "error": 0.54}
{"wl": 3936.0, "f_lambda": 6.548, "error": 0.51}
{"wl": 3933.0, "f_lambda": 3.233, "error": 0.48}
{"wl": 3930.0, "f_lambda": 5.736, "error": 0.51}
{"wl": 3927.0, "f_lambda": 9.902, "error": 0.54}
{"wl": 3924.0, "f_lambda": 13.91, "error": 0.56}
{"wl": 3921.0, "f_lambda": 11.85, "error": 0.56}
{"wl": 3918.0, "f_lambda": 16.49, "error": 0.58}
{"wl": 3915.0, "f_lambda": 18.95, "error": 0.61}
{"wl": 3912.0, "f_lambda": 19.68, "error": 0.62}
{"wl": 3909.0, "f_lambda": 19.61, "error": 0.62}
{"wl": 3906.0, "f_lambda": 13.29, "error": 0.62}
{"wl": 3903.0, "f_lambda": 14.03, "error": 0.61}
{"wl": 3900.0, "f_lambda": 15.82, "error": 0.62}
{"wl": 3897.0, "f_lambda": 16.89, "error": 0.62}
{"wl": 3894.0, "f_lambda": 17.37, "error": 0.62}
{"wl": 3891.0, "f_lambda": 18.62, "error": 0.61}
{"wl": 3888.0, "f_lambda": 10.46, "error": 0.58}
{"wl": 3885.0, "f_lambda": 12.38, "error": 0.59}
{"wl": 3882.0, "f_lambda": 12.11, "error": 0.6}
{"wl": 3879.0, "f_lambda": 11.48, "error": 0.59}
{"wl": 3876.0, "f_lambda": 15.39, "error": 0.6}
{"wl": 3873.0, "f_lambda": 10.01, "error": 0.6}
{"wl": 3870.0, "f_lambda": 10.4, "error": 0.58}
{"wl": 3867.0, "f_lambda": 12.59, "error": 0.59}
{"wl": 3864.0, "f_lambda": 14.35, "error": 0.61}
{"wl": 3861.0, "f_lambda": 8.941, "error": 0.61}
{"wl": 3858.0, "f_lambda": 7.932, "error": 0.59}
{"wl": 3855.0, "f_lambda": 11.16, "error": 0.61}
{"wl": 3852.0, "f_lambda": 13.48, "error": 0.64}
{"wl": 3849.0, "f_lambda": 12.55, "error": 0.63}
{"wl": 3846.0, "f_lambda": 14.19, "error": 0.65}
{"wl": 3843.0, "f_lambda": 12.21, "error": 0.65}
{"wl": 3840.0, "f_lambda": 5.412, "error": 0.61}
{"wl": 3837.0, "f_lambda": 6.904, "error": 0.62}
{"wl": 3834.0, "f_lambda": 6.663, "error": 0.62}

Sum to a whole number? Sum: 22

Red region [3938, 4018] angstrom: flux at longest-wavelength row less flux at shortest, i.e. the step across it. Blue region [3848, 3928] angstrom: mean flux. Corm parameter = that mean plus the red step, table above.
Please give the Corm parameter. 28.0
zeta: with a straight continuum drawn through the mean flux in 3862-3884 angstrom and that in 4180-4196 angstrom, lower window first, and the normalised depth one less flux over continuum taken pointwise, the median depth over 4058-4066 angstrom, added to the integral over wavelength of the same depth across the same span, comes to -0.8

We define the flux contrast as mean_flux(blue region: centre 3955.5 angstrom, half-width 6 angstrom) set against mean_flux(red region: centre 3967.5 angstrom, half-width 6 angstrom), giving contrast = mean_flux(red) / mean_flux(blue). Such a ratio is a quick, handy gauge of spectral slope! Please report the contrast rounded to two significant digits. 0.44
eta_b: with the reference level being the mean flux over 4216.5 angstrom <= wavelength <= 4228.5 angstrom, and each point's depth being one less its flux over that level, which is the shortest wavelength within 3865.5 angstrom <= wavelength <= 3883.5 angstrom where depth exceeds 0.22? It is 3867.0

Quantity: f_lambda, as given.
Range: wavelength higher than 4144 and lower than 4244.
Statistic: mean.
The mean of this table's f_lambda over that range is 25.9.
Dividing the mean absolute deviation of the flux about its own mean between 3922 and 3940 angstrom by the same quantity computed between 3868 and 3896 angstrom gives 1.2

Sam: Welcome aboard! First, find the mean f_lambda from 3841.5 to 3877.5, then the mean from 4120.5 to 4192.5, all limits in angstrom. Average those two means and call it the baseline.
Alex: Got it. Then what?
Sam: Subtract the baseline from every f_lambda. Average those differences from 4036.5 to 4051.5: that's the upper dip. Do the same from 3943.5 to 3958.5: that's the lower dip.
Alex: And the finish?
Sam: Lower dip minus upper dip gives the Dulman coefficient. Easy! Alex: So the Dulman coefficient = -8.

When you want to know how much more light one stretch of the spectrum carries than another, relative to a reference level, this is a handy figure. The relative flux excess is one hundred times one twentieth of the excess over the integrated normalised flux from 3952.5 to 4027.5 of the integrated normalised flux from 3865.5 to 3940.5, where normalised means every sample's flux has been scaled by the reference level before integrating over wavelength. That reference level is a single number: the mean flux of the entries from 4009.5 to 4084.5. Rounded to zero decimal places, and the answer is -108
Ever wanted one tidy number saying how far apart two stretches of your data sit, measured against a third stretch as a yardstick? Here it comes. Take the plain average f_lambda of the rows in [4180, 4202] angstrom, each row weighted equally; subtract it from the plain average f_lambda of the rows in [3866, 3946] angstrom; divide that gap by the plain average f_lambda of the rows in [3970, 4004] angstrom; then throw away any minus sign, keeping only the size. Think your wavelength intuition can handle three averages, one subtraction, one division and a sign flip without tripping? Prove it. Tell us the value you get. 0.58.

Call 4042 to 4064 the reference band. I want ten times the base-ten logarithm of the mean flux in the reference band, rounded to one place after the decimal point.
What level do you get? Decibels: 13.6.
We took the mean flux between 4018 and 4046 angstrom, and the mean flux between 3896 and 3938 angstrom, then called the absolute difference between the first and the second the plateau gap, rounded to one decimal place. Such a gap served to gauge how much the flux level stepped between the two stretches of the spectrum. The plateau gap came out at 11.9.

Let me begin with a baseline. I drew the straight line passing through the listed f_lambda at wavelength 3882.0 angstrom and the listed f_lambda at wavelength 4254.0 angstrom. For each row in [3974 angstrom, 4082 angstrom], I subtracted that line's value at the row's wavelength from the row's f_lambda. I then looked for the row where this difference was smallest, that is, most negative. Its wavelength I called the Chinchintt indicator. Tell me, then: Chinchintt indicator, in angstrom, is 3975.0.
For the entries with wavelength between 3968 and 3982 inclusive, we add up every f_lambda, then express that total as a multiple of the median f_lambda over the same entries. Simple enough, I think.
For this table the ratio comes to 4.671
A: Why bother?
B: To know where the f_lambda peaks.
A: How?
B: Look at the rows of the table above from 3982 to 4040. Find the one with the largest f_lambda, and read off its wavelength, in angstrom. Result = 4038.0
